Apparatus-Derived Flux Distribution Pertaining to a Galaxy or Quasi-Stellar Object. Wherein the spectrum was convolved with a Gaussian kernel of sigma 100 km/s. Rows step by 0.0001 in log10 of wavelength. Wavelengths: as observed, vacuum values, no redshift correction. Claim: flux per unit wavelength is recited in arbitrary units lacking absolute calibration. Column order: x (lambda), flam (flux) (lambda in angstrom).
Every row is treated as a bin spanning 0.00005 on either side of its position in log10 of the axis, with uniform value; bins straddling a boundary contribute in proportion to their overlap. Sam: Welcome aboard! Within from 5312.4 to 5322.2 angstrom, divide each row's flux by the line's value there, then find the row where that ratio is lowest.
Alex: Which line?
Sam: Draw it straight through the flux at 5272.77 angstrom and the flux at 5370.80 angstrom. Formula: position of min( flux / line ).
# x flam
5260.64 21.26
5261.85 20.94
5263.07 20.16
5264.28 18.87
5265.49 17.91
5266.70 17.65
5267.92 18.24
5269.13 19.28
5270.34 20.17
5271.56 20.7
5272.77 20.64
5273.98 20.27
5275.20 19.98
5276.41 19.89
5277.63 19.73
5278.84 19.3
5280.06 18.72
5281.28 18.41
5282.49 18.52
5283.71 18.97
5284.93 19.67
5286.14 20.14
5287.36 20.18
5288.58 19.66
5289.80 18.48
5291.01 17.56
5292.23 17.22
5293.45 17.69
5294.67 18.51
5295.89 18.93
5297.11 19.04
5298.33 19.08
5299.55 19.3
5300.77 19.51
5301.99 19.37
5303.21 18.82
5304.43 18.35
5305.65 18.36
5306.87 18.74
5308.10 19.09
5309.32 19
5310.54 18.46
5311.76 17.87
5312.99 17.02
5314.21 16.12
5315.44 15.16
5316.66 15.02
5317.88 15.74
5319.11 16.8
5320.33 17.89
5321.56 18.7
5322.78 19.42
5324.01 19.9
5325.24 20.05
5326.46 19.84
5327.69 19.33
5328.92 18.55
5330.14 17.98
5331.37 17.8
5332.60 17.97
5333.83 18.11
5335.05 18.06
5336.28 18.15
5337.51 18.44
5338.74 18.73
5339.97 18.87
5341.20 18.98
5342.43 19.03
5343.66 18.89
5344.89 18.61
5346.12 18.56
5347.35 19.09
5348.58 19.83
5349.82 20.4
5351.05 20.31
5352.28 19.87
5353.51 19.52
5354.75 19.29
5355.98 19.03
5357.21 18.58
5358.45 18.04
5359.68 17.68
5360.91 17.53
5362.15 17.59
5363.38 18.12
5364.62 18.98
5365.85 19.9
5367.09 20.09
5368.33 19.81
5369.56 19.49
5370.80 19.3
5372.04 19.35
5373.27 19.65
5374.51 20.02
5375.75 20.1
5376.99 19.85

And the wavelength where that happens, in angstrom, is 5316.66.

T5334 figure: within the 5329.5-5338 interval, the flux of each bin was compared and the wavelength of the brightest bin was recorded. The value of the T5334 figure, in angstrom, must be 5337.51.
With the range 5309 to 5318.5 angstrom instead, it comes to 5309.32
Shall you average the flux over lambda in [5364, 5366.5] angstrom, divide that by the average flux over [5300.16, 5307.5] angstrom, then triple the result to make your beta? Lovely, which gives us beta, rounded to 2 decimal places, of 3.09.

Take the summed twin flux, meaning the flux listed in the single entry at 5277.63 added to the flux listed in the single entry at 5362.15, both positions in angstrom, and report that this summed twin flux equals 37.3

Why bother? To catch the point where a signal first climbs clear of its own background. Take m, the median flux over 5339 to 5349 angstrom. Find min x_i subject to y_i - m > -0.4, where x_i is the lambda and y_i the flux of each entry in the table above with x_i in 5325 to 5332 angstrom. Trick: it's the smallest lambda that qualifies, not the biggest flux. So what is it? 5325.24 angstrom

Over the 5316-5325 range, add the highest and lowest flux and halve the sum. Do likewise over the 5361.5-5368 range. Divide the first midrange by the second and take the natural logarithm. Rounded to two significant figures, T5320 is -0.076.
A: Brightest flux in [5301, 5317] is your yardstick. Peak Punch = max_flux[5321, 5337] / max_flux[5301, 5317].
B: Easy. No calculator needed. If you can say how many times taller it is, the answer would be 1.035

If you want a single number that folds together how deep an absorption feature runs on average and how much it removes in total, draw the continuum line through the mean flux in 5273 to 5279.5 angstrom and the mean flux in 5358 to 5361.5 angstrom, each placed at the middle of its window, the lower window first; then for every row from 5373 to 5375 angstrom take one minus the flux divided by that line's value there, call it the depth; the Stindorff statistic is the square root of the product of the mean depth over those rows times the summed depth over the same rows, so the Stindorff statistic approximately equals 0.20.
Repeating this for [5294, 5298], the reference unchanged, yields 0.05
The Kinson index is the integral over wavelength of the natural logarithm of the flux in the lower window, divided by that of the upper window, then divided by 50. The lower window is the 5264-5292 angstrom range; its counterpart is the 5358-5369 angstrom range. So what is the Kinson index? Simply 0.051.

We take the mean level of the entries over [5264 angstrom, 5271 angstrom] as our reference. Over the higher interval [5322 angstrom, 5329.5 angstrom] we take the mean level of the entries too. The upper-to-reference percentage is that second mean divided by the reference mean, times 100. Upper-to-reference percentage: 104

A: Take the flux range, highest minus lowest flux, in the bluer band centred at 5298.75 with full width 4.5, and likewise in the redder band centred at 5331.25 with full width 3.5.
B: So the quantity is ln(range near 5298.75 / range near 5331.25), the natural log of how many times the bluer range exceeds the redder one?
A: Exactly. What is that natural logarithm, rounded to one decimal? 1.0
